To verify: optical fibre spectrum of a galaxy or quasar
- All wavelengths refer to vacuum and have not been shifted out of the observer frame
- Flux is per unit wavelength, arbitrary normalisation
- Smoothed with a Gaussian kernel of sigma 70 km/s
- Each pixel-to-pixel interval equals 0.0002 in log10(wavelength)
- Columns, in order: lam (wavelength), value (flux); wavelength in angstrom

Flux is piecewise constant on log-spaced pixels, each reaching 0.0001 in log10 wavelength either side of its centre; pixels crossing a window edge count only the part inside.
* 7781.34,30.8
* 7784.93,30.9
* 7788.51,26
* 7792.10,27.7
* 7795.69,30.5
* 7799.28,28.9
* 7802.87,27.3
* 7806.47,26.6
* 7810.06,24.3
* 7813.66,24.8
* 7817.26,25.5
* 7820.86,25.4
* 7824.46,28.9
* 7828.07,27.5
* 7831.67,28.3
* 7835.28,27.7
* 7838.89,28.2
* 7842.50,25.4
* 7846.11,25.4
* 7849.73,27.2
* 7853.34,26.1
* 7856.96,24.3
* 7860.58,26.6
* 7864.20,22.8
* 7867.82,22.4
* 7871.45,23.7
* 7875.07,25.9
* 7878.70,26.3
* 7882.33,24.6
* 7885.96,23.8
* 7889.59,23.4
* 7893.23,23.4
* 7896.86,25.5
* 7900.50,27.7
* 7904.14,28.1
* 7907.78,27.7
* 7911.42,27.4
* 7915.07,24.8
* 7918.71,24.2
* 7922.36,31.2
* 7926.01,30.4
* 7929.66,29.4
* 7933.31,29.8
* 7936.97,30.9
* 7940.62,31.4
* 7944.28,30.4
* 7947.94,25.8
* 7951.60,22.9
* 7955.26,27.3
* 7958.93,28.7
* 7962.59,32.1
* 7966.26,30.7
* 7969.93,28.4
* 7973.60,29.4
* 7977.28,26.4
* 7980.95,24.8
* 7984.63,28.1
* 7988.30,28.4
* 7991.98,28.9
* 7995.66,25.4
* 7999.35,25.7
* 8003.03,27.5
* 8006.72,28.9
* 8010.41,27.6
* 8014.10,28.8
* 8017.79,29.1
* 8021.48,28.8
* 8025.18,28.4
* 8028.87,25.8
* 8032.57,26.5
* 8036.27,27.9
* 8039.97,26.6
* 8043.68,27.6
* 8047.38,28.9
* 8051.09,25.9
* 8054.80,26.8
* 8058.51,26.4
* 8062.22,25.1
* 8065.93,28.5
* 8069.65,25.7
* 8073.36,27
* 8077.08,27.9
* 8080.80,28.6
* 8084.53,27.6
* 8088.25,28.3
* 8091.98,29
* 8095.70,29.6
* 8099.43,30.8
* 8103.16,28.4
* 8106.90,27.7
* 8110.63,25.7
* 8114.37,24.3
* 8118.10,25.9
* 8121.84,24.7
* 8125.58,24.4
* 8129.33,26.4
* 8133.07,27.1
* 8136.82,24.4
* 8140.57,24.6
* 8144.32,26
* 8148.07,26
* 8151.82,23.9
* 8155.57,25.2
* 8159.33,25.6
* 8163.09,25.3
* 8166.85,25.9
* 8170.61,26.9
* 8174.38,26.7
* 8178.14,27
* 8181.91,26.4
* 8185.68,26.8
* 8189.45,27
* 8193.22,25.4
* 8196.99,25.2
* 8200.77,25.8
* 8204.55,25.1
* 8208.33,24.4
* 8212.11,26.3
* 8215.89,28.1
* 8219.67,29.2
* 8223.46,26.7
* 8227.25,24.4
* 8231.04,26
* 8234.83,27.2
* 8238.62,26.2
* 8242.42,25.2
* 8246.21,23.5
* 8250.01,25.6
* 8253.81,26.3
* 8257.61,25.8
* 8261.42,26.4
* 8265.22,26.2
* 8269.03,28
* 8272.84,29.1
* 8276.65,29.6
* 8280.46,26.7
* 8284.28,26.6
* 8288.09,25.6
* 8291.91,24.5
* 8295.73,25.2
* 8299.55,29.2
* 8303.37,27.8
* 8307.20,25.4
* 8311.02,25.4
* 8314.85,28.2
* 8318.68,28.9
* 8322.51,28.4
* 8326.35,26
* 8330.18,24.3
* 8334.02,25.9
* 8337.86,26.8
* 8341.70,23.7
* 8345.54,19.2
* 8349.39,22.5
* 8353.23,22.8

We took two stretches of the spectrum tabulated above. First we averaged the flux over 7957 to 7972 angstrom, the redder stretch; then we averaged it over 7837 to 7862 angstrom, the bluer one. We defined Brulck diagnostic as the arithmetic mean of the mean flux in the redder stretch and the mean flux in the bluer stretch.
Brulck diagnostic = 28.1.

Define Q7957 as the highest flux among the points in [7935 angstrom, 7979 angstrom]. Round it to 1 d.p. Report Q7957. 32.1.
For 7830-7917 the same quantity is 28.3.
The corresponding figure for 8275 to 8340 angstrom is 29.6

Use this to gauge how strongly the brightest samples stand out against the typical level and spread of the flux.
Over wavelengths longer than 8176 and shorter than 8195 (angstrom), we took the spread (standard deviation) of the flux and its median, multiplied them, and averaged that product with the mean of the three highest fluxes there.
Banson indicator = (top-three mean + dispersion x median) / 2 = 22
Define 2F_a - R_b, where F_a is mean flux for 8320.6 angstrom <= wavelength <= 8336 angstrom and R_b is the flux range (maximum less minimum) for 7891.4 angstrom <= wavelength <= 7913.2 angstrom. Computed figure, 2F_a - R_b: 47.6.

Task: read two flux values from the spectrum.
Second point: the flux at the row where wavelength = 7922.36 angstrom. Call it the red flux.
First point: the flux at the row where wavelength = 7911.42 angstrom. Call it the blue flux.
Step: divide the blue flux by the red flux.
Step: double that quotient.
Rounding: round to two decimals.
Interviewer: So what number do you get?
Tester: 1.76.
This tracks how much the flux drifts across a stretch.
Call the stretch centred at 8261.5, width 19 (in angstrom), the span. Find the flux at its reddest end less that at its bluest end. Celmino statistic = 1.7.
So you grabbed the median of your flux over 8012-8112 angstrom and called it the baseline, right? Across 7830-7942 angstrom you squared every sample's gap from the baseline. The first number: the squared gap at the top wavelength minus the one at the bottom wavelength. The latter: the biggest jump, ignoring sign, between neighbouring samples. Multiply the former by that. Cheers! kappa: 294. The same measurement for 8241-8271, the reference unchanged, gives -102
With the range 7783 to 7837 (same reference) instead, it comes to -101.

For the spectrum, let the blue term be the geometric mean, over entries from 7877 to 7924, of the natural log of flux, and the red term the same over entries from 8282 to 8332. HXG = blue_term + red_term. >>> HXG 6.53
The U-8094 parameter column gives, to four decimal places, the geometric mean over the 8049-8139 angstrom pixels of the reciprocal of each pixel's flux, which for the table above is 0.0372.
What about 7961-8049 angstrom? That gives 0.0358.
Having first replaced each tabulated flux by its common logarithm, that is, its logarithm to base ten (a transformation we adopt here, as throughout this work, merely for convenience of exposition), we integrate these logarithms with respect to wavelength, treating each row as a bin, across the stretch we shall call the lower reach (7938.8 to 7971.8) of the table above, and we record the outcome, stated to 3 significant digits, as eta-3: 48.0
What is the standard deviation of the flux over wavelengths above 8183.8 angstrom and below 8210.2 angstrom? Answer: 0.9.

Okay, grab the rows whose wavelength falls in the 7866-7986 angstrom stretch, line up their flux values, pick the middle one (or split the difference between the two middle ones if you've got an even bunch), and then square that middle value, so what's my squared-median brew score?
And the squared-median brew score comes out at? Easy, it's 751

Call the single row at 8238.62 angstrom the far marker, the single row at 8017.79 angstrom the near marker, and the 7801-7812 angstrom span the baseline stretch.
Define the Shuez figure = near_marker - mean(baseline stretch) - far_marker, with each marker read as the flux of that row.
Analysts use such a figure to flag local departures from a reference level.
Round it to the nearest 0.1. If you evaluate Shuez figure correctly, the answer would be -23.2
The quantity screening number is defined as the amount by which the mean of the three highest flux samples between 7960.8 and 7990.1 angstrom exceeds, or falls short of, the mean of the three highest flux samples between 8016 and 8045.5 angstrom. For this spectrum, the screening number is 2.0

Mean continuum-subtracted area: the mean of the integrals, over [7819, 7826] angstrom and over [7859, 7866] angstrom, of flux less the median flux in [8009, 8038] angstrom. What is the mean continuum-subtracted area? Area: -16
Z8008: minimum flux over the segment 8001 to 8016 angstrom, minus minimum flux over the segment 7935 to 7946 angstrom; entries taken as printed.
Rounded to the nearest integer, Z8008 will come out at -3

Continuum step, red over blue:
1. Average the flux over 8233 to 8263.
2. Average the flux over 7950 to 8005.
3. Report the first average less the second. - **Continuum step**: -1.9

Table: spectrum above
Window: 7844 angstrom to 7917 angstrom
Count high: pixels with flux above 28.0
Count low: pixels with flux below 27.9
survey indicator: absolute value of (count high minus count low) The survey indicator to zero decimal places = 18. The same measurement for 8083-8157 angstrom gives 10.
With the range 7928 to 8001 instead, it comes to 6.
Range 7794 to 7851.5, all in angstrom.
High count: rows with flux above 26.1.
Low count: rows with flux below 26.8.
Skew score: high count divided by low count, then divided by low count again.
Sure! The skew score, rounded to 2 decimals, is 0.20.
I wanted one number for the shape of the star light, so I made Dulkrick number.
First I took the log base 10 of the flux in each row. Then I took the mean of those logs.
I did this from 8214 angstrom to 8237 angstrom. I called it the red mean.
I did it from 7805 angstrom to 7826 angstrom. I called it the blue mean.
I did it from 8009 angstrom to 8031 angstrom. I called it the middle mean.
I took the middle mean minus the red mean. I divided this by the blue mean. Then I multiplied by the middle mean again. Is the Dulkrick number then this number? 0.019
